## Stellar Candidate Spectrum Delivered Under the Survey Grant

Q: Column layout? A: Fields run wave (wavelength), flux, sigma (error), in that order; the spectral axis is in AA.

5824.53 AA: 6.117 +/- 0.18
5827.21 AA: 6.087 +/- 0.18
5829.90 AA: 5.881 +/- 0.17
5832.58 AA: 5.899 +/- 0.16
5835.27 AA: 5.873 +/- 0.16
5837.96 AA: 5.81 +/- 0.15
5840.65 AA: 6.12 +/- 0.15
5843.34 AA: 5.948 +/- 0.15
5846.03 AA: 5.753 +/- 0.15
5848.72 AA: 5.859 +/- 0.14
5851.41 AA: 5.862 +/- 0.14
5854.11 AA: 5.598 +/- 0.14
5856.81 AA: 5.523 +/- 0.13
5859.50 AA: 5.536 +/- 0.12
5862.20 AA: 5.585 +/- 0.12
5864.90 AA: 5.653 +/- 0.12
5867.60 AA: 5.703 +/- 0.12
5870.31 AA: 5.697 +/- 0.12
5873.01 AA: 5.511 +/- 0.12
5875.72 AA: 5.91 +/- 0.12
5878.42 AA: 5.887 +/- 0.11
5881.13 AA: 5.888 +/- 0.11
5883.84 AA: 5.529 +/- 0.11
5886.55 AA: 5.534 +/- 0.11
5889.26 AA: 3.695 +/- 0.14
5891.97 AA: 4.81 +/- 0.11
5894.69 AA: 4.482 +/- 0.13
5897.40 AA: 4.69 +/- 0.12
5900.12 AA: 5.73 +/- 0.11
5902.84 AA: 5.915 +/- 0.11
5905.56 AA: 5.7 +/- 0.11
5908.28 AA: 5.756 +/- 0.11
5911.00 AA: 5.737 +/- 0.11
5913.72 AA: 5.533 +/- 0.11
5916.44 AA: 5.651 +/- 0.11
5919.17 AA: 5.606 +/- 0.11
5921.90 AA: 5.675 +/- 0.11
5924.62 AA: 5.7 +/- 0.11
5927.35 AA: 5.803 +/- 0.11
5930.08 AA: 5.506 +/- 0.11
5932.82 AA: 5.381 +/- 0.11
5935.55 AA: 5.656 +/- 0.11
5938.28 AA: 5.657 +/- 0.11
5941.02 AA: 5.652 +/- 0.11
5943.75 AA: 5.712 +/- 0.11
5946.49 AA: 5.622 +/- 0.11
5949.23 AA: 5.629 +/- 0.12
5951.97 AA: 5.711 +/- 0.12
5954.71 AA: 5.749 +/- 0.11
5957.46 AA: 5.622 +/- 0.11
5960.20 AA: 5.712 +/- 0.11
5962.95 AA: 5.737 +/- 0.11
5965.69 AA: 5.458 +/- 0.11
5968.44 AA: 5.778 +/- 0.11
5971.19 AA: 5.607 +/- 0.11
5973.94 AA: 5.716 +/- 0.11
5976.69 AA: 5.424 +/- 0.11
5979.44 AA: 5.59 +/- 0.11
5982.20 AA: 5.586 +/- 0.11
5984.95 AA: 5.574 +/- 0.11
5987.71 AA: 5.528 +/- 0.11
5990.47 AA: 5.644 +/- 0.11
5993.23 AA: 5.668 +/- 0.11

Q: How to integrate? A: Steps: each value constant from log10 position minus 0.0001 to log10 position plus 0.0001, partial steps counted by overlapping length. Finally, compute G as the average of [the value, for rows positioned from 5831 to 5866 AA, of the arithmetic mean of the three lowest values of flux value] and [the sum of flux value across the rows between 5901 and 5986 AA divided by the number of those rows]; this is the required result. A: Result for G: 5.60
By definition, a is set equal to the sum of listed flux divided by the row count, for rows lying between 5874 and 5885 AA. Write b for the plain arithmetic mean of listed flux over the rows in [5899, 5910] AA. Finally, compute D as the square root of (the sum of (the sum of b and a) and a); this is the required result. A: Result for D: 4.17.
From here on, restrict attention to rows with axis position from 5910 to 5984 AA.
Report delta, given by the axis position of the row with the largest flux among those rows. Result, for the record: 5927.35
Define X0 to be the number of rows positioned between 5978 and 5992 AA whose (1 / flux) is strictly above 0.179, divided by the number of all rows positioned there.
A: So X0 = 0.6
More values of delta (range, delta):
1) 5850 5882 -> 5875.72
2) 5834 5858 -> 5840.65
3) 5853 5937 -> 5902.84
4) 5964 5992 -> 5968.44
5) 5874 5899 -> 5875.72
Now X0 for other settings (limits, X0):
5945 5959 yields 0.0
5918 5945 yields 0.2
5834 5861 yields 0.2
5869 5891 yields 0.5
